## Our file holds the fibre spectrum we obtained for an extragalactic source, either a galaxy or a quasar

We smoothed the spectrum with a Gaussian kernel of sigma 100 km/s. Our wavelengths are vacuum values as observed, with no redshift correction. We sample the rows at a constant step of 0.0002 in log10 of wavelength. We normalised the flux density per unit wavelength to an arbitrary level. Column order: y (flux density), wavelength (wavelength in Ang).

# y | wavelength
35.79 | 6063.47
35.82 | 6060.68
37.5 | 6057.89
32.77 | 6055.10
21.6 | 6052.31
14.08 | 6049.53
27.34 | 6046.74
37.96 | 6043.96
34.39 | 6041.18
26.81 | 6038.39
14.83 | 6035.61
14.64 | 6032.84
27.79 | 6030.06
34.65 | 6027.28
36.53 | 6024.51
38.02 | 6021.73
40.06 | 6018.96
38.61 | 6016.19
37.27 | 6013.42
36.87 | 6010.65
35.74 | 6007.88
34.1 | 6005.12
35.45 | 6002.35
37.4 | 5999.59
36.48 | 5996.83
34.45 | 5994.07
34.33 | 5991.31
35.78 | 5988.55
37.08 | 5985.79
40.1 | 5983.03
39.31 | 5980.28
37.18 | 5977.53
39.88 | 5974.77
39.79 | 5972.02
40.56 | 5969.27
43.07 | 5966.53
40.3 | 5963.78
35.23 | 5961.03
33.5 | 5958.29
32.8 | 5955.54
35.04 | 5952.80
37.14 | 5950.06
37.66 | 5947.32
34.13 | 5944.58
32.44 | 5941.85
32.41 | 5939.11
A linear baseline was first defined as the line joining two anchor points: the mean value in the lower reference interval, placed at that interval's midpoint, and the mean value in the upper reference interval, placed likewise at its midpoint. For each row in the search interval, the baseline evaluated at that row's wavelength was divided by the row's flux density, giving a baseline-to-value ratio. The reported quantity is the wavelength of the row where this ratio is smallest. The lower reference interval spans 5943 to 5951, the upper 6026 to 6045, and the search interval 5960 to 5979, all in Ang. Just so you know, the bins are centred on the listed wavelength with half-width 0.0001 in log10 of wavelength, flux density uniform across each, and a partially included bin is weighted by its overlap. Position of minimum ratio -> 5966.53 Ang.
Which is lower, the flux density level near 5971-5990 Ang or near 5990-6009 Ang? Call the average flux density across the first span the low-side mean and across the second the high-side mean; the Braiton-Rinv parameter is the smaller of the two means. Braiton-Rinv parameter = 35.4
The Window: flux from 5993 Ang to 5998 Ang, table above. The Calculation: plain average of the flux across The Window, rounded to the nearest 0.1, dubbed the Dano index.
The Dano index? 35.5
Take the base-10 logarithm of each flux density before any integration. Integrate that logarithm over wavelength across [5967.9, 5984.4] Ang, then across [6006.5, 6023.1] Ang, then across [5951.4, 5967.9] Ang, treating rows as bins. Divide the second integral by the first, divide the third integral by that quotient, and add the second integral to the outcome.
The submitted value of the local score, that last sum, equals 52.1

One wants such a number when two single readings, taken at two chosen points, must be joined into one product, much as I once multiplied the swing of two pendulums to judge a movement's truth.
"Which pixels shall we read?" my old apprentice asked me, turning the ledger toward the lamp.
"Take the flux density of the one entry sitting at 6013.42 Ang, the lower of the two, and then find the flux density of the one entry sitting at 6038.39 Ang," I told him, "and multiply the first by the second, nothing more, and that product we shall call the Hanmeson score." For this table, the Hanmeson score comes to 999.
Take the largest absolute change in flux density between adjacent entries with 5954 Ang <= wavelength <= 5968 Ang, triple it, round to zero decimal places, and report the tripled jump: 15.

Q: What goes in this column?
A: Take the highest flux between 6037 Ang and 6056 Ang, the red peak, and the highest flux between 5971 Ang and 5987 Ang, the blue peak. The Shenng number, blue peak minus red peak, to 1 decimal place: 2.1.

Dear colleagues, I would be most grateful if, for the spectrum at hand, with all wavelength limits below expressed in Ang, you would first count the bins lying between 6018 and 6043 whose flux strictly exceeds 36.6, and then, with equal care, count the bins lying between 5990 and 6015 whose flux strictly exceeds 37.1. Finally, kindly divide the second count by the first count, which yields 1.0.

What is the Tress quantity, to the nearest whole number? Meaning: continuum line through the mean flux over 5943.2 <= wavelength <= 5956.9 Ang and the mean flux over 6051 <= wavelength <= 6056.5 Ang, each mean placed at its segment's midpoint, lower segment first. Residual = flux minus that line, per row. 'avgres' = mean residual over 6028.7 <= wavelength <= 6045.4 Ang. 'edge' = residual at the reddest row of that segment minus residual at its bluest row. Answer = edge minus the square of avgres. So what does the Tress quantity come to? 5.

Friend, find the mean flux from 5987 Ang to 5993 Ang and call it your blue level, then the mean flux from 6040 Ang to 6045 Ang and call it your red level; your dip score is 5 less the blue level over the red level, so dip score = 4.03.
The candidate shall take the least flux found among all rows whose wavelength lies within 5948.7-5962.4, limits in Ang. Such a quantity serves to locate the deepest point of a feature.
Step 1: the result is 32.8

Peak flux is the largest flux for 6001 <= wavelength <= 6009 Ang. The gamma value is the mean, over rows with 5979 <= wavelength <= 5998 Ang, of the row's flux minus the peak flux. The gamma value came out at 1.0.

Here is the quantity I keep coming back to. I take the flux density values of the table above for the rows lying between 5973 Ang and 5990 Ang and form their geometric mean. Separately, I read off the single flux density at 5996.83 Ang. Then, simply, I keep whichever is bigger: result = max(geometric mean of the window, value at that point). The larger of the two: 38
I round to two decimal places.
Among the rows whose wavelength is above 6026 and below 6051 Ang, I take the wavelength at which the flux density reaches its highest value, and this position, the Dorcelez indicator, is 6043.96 Ang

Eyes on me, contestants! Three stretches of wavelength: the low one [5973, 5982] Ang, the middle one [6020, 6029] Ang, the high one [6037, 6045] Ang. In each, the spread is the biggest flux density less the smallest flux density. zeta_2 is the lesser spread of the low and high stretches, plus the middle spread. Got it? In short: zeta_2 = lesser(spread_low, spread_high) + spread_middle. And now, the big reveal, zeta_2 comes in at 6.1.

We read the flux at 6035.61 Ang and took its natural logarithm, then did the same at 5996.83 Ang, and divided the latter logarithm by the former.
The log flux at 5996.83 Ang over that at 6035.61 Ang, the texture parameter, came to 1.33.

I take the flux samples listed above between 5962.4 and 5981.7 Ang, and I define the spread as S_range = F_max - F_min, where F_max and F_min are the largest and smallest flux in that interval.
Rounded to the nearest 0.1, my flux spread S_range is 5.9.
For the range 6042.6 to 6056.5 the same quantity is 23.9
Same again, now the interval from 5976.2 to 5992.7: 5.8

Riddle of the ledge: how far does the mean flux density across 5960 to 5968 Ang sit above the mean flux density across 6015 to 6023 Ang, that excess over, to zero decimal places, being 1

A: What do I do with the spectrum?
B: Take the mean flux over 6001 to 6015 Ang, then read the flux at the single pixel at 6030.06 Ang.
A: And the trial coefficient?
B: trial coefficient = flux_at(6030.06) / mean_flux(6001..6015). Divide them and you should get 0.77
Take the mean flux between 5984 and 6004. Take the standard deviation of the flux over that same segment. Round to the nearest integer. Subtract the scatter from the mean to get 35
